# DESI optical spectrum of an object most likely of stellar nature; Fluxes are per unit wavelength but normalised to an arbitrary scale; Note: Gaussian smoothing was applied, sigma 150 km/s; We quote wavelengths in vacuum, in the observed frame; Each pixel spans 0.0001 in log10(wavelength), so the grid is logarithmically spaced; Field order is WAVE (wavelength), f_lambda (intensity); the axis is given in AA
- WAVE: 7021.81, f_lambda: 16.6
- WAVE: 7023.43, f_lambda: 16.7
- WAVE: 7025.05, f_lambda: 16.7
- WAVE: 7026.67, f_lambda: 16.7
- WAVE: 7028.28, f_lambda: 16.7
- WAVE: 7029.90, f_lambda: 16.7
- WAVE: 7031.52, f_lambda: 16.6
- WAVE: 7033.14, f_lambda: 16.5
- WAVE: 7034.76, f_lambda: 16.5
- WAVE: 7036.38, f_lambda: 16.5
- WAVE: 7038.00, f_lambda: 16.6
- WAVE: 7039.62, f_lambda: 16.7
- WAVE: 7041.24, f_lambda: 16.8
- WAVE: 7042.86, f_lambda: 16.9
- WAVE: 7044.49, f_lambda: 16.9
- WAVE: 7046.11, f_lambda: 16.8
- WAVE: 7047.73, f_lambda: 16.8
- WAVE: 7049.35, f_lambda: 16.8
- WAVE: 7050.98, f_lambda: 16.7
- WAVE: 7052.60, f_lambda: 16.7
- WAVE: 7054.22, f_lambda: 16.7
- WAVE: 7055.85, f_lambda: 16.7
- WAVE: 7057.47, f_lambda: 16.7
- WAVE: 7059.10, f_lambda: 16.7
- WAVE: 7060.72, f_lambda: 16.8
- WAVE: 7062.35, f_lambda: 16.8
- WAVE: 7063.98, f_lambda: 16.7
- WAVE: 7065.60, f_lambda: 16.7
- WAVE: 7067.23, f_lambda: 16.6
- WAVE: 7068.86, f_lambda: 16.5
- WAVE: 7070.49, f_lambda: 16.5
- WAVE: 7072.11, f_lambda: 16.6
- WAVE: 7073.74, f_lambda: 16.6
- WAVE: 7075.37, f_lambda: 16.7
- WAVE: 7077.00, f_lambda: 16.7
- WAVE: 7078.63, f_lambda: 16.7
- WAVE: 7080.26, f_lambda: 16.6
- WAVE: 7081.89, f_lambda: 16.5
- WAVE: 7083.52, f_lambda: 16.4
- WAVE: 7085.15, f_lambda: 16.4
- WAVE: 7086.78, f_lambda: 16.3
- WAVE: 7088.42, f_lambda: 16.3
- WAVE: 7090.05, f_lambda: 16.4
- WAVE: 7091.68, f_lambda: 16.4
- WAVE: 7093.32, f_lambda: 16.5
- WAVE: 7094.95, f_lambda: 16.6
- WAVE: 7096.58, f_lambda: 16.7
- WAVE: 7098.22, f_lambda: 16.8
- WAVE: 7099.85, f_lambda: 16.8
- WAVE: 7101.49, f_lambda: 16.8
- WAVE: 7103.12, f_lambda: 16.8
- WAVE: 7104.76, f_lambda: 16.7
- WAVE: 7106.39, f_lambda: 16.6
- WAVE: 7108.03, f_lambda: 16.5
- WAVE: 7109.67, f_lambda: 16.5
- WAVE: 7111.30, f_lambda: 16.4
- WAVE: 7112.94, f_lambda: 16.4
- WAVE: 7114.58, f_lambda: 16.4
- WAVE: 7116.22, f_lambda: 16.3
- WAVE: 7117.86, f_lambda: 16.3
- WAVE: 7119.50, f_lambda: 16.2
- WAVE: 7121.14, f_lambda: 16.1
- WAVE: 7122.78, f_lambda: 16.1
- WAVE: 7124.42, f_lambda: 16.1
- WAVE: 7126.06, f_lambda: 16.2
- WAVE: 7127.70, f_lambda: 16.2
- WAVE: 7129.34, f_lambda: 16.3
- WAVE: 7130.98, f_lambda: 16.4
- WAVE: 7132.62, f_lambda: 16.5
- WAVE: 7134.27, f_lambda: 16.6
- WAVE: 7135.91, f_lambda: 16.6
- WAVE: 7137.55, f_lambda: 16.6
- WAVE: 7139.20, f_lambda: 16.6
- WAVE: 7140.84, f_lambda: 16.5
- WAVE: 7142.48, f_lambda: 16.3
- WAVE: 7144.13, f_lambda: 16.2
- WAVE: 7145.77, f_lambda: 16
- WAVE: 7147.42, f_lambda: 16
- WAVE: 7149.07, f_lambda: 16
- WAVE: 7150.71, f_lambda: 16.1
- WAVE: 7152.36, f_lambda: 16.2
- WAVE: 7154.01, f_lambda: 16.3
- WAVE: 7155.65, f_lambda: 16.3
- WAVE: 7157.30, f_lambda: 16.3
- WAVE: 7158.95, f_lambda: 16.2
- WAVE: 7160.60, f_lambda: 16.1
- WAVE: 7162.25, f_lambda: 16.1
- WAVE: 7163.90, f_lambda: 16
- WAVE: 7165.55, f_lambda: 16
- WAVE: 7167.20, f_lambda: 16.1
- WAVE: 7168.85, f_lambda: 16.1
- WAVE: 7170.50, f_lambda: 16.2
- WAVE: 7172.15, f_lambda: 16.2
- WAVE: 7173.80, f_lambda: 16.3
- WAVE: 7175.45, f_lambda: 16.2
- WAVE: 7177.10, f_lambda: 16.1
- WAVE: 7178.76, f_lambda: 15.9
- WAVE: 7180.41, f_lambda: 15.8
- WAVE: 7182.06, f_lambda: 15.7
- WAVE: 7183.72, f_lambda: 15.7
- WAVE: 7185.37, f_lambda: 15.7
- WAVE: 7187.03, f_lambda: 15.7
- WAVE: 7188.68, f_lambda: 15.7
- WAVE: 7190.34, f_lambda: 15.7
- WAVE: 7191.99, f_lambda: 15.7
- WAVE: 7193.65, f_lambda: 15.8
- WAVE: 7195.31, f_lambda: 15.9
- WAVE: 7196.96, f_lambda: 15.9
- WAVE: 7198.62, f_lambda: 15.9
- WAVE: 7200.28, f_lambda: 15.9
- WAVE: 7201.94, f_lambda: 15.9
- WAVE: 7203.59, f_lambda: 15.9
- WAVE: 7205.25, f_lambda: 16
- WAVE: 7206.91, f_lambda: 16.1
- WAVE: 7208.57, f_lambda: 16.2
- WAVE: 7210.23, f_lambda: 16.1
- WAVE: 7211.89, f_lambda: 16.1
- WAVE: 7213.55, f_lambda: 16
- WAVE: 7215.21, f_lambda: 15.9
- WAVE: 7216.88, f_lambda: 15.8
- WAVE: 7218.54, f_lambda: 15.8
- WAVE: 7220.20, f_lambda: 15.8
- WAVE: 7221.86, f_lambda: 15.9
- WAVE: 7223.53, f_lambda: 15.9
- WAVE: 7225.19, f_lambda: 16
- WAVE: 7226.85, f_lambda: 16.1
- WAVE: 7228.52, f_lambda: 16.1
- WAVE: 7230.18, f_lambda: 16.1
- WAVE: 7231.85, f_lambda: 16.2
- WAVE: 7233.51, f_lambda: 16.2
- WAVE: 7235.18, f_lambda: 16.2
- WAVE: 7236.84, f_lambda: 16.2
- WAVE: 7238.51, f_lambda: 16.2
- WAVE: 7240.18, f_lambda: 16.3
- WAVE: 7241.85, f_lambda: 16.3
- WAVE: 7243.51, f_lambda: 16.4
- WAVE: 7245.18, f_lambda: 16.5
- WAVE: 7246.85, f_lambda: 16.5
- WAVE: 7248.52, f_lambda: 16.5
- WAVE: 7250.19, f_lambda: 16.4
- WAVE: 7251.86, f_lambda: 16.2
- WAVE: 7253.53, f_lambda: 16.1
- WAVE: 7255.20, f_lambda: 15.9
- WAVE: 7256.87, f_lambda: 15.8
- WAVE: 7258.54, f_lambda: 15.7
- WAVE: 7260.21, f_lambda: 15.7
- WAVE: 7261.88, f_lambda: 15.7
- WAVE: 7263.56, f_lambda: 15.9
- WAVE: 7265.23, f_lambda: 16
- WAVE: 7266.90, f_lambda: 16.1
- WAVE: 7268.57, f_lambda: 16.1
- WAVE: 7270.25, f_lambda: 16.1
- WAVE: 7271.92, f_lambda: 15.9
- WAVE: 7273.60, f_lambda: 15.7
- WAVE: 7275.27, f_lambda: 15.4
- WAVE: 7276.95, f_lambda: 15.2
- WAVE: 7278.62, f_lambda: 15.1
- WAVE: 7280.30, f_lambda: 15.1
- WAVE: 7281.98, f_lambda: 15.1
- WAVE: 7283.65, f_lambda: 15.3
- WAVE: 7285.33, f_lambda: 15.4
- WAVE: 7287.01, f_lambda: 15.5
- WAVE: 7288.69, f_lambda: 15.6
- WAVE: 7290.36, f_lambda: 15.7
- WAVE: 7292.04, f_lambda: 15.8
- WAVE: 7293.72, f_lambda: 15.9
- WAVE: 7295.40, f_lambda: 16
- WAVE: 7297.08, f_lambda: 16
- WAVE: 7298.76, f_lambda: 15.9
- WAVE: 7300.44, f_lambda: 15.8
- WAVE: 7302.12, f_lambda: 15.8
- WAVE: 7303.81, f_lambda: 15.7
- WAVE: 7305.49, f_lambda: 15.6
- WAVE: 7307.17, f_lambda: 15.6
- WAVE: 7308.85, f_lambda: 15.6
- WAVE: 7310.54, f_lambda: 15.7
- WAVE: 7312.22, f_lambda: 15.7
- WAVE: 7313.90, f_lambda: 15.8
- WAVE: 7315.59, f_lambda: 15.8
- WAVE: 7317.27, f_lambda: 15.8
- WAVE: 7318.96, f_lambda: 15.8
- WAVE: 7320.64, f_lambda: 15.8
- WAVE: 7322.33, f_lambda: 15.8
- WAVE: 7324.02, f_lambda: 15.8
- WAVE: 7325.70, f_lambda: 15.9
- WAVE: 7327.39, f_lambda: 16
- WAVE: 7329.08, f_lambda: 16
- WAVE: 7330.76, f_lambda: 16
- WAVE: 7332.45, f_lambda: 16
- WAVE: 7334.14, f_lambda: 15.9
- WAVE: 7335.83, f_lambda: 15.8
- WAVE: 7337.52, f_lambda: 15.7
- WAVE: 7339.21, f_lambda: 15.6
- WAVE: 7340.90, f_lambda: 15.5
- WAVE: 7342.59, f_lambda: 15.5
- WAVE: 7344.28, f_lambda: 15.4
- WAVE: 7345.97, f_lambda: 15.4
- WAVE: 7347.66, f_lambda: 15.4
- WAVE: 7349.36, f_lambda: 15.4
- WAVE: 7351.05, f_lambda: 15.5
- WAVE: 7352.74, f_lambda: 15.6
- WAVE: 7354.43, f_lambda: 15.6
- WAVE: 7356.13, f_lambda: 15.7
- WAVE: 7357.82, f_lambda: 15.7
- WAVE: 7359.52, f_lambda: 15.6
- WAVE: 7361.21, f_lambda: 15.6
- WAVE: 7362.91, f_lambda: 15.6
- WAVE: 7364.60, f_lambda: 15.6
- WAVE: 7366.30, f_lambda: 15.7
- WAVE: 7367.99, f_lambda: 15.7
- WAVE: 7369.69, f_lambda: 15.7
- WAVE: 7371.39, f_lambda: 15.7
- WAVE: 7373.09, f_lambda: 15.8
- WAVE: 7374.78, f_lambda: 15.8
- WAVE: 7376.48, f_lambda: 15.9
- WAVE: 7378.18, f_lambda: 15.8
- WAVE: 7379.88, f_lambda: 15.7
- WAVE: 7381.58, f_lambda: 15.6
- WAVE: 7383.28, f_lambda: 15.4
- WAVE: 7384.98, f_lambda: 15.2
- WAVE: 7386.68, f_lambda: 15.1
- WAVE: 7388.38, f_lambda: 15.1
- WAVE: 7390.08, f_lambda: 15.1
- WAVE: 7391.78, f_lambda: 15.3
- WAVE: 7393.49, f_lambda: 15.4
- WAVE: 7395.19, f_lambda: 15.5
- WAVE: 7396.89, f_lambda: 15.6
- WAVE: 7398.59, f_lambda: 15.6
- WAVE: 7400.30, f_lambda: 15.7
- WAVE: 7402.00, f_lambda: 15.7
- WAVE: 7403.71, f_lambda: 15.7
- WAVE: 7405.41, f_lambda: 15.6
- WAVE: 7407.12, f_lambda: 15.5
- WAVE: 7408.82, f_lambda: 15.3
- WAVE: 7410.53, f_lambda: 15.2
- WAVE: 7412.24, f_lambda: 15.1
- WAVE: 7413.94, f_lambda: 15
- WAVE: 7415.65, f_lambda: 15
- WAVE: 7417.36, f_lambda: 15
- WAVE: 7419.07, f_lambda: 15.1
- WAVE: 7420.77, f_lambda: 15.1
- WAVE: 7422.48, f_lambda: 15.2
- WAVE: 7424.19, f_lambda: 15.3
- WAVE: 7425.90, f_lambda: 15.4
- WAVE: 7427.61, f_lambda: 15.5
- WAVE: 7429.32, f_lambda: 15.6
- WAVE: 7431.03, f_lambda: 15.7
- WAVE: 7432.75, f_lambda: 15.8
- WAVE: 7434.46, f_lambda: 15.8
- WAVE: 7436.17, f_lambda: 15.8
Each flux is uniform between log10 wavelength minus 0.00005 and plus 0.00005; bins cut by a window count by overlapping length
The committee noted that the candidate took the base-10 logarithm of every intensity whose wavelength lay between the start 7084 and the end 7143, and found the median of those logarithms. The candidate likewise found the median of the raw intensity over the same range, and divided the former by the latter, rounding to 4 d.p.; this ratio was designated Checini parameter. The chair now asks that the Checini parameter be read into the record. 0.0741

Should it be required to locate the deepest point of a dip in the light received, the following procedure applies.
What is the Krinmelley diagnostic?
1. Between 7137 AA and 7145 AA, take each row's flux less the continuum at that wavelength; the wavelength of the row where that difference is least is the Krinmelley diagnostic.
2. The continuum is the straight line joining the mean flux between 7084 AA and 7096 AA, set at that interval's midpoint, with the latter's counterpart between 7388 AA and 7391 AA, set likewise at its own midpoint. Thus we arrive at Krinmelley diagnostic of 7144.13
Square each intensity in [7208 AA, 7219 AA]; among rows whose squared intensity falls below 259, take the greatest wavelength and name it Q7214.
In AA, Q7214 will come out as 7218.54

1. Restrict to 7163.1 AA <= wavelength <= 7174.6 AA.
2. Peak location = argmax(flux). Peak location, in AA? 7173.80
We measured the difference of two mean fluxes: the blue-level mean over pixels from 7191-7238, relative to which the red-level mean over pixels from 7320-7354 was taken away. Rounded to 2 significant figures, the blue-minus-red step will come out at 0.29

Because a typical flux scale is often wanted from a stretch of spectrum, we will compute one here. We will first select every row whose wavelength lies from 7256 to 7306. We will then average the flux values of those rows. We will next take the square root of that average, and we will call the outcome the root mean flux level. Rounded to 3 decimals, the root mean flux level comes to 3.961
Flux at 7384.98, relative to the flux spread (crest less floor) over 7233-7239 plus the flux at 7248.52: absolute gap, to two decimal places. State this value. 1.30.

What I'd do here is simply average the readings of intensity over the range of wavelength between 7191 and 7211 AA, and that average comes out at 15.9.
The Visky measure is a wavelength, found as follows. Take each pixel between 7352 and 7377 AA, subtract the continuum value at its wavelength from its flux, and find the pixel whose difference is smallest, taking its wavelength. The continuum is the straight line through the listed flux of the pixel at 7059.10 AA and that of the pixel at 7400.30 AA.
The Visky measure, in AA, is 7352.74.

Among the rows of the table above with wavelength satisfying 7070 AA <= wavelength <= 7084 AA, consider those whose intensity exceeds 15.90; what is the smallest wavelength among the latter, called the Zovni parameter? 7070.49 AA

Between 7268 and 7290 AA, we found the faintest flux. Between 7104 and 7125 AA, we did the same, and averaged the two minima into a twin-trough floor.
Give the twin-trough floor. 15.6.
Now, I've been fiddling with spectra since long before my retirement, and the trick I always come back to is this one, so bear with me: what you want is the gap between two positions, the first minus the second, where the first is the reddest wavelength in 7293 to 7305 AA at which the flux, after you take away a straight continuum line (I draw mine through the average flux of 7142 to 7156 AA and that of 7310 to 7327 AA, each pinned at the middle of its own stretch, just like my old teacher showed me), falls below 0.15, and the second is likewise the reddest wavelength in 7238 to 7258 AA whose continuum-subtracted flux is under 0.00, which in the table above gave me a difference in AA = 46.9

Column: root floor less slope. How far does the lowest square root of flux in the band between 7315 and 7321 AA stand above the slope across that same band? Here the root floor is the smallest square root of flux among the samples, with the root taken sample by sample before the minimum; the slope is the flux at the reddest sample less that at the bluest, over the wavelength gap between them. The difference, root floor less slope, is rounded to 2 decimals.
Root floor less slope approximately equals 3.97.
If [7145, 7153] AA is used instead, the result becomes 3.97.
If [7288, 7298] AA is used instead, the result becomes 3.90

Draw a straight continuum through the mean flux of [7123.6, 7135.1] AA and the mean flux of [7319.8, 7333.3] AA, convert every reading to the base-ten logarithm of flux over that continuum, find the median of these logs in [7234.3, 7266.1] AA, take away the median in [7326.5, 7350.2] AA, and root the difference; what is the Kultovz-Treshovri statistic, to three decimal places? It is 0.096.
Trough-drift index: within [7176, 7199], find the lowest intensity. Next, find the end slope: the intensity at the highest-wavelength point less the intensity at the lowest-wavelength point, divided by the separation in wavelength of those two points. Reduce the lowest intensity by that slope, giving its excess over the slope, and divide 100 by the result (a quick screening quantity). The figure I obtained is 6.37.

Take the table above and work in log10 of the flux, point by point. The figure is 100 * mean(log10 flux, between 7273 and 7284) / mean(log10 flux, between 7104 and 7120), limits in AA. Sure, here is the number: 97.4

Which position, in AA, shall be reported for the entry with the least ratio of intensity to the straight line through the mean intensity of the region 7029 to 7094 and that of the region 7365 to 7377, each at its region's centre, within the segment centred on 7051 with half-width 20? 7033.14 AA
